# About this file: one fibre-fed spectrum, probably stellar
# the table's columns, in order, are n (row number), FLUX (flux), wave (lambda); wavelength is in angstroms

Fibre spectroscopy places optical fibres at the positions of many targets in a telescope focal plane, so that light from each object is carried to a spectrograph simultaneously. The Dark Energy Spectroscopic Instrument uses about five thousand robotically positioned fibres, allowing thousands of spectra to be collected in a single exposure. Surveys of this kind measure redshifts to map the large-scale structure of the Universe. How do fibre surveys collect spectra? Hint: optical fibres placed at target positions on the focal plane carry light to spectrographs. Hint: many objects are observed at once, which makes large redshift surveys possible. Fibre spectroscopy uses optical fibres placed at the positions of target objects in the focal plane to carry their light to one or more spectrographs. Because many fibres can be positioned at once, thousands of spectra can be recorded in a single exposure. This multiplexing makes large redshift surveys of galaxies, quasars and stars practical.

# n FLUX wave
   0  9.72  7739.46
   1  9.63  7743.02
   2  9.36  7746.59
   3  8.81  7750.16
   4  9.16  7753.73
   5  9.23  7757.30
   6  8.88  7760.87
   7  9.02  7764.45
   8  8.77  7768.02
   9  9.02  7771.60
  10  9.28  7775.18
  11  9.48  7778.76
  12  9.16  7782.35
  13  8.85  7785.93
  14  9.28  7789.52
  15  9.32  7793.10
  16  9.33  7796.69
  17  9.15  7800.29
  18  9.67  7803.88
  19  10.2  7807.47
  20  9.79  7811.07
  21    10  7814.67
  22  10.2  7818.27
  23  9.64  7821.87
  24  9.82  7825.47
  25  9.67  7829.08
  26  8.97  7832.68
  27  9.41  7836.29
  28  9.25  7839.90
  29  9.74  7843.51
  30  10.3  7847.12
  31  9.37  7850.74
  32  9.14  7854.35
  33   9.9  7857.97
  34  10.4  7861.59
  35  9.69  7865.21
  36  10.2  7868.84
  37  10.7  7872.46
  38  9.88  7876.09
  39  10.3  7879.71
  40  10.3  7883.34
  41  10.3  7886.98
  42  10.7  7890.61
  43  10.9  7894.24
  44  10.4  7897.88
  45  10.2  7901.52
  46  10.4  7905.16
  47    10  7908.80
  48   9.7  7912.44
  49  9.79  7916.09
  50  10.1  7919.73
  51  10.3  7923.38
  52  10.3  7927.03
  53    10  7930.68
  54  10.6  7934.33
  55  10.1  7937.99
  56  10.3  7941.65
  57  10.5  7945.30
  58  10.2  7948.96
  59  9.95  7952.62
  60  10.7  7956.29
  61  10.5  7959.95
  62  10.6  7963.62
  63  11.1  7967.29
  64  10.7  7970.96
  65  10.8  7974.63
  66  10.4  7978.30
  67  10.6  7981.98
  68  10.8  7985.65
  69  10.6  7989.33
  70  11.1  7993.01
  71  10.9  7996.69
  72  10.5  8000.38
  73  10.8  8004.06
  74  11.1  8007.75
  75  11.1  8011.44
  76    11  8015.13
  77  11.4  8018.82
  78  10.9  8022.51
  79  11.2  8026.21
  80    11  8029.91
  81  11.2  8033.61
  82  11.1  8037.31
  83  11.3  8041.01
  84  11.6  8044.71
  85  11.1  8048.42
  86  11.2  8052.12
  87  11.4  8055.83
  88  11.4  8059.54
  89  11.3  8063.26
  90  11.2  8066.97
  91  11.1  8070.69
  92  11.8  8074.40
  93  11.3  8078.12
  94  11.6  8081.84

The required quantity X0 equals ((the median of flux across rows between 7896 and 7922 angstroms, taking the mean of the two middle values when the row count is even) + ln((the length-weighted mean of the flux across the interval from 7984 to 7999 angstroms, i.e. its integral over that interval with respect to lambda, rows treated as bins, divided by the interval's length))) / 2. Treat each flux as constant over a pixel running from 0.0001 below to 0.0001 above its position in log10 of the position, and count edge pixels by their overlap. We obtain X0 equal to 6.24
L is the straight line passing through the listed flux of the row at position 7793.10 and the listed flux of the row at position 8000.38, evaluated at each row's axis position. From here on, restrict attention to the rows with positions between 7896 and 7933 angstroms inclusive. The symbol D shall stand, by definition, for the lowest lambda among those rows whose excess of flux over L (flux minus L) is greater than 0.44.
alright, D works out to 7897.88 angstroms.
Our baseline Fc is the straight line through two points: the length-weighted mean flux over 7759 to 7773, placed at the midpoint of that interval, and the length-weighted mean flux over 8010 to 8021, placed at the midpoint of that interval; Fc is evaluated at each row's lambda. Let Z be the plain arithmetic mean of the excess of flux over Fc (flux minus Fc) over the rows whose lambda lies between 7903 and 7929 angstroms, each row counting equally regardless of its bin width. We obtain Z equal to -0.19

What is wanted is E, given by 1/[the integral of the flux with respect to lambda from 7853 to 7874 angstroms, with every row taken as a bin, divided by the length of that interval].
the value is 0.100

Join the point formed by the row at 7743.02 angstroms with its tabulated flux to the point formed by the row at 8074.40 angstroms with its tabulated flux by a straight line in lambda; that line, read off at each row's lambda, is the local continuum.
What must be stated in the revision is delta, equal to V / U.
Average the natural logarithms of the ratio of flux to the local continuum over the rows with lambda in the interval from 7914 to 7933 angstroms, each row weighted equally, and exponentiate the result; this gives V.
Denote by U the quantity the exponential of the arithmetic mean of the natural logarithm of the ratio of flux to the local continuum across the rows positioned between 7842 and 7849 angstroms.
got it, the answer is 0.96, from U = 0.972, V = 0.93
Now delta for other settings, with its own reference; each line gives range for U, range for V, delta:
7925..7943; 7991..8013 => 1.02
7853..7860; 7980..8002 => 1.04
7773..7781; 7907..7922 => 0.97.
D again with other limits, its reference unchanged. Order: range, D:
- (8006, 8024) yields 8007.75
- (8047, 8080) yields 8055.83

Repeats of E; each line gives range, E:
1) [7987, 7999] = 0.092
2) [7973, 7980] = 0.094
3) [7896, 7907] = 0.097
